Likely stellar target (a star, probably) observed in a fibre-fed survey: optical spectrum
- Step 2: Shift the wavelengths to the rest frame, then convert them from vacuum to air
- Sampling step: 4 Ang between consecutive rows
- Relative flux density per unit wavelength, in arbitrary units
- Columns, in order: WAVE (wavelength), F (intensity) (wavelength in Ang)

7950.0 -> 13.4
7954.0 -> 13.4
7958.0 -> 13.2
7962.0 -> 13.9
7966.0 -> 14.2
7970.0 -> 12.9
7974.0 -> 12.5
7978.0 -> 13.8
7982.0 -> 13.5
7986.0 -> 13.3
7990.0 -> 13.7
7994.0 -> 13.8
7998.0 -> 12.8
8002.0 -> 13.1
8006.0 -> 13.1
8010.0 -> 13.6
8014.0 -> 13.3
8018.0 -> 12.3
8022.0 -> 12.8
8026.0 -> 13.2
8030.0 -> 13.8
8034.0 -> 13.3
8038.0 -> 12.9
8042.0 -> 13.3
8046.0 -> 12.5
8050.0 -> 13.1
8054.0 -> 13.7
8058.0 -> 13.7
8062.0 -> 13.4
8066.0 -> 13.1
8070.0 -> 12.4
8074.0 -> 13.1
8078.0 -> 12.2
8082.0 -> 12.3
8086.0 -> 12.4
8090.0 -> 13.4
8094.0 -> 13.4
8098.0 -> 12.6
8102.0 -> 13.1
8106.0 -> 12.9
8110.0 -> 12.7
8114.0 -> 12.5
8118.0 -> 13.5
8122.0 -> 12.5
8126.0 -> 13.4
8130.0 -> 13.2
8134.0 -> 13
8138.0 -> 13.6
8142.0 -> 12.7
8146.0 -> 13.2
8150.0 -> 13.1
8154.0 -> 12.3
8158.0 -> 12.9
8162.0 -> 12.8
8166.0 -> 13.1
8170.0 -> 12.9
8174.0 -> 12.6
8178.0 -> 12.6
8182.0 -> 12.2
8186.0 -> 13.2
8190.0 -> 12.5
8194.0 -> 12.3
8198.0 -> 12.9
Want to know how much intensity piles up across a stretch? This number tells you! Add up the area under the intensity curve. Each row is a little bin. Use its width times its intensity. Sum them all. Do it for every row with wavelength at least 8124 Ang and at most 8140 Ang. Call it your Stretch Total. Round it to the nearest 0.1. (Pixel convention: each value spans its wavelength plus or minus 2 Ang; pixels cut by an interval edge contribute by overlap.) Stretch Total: 212.8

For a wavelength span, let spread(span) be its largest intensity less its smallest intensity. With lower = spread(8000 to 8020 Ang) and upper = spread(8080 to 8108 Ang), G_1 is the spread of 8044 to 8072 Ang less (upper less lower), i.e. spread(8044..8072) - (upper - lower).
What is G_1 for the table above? 1.50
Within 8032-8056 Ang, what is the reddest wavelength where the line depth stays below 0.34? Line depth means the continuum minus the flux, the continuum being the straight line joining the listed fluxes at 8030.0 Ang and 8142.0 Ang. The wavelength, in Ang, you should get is 8054.0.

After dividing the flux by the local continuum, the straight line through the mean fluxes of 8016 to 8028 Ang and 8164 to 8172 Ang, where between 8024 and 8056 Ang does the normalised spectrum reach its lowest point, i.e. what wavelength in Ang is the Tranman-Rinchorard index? 8046.0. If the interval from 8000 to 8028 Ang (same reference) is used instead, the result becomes 8018.0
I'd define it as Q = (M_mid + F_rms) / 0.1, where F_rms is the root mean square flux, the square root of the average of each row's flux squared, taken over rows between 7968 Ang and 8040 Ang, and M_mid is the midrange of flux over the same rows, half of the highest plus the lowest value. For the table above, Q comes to 263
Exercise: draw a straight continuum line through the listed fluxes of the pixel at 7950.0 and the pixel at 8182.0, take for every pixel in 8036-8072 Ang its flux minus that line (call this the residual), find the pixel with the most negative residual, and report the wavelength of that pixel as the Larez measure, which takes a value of 8046.0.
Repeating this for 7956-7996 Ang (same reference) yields 7974.0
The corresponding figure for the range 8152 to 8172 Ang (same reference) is 8154.0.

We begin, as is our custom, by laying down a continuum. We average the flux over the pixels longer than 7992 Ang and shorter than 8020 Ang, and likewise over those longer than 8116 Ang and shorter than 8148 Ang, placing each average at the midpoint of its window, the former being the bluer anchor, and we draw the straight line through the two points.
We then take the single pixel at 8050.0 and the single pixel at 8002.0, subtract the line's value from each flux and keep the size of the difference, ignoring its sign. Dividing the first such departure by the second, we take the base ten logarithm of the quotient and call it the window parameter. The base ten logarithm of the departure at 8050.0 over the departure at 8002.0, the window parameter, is -0.02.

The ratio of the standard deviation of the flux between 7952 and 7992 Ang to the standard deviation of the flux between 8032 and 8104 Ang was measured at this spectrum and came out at 1.0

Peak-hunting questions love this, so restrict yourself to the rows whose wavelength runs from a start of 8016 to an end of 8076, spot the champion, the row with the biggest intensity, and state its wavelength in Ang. 8030.0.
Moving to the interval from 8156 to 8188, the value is 8186.0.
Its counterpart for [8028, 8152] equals 8030.0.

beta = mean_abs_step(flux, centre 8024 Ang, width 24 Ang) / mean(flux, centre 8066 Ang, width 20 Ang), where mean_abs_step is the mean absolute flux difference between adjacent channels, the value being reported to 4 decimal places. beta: 0.0457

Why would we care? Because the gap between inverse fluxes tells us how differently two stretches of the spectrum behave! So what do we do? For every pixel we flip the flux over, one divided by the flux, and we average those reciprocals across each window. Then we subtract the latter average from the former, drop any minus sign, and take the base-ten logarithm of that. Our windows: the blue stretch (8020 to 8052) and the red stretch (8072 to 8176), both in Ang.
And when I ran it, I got -2.90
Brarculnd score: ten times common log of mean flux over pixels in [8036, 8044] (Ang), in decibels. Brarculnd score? 11.2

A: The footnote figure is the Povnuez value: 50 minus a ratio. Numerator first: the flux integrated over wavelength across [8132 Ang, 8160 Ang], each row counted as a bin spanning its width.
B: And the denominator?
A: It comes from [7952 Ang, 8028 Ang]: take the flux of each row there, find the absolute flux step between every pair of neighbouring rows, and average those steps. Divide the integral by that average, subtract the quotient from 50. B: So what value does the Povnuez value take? -661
